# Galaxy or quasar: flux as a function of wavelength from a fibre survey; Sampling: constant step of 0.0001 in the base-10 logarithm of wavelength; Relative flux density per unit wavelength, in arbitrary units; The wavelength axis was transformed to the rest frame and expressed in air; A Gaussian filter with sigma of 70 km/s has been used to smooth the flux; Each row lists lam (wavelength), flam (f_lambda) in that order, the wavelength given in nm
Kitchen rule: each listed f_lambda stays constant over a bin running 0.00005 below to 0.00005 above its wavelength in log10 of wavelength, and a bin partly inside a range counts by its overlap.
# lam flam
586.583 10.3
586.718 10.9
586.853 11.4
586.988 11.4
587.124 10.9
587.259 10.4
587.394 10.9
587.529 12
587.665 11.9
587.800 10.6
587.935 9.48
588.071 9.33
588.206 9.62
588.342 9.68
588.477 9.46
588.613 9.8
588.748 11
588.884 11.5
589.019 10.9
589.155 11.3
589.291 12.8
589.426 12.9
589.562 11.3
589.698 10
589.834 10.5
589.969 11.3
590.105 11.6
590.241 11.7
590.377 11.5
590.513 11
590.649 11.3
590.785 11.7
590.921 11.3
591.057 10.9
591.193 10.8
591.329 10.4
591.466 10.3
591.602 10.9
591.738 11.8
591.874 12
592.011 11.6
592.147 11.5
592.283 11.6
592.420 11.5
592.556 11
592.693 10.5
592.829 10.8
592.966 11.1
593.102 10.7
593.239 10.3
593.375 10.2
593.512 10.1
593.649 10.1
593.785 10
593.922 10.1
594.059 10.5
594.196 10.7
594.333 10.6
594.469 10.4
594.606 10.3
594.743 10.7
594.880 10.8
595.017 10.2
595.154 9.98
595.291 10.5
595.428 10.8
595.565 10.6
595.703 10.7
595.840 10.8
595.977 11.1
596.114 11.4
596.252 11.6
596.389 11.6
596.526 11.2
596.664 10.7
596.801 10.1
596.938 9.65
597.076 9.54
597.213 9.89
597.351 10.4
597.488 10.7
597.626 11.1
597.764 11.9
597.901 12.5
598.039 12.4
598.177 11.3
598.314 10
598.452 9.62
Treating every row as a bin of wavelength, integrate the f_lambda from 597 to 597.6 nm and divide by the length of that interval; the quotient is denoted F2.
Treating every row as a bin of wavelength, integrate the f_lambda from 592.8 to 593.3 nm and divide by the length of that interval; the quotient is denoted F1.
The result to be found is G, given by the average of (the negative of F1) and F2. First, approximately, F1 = 10.7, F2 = 10.2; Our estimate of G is -0.3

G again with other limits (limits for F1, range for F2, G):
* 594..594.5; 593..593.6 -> -0.1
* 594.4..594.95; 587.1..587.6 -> 0.3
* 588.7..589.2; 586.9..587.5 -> -0.1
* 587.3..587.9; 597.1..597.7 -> -0.4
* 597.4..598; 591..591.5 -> -0.5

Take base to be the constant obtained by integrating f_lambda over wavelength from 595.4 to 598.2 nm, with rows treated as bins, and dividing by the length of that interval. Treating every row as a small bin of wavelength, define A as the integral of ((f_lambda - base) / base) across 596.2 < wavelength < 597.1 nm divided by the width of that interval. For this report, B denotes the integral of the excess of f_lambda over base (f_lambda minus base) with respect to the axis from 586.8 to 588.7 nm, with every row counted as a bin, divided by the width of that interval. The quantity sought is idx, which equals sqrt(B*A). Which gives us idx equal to 0.109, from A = -0.026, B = -0.46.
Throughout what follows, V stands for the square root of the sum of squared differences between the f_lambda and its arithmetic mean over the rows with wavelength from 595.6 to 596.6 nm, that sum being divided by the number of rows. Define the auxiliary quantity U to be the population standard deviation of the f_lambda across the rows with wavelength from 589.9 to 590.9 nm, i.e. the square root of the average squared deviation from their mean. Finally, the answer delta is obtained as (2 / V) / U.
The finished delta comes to 25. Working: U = 0.24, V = 0.33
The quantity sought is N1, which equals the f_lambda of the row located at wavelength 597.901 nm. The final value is 12.5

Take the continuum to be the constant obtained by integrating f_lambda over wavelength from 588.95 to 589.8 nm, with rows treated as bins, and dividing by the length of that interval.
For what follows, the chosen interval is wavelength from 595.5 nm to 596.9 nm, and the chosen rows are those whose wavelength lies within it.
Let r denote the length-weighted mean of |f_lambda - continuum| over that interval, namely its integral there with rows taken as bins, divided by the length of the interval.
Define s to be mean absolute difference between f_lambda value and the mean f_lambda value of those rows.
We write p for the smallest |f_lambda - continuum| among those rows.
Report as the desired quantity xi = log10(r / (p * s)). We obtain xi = 1.2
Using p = 0.09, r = 0.6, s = 0.40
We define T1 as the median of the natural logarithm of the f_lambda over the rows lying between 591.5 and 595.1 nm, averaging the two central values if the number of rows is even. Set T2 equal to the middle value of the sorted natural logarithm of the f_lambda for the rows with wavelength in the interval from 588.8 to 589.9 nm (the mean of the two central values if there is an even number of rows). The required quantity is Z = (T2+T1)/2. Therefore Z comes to 2.40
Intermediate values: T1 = 2.37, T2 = 2.42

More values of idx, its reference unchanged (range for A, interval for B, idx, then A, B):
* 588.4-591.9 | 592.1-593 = 0.058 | 0.018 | 0.19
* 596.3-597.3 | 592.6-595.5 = 0.156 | -0.049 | -0.49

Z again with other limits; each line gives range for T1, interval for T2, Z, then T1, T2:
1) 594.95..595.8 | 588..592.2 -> 2.39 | 2.36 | 2.42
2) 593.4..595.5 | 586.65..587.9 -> 2.37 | 2.34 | 2.39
